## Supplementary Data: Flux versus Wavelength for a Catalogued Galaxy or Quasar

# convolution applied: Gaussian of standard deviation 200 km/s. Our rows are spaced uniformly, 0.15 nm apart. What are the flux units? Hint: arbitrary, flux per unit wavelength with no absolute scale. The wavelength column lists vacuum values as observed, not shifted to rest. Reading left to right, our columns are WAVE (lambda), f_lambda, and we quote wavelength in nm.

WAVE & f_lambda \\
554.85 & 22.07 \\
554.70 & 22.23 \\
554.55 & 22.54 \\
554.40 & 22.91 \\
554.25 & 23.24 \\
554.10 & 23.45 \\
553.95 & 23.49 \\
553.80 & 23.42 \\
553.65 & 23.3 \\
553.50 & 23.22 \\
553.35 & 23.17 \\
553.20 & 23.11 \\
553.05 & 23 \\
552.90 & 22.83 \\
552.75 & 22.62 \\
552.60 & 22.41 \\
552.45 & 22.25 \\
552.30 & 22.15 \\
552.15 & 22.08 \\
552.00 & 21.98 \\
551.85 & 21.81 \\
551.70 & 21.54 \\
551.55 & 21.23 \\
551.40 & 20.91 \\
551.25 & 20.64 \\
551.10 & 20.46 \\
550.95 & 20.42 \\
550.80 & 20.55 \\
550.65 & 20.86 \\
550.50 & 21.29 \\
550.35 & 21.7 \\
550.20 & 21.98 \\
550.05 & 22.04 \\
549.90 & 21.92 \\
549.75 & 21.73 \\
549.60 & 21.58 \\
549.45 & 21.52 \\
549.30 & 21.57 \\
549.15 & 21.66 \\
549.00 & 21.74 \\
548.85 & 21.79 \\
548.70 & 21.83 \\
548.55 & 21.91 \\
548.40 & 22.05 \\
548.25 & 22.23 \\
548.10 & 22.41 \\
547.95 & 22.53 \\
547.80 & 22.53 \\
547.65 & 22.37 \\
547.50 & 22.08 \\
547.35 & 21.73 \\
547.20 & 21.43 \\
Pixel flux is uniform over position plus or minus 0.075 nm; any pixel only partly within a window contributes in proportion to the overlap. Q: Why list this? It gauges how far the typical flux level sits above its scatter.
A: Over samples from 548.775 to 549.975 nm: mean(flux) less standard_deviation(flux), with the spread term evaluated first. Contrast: 21.6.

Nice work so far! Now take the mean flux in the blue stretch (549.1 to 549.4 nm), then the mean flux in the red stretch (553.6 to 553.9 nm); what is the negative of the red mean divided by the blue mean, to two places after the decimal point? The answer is -1.08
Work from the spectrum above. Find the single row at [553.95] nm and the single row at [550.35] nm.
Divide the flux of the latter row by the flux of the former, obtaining 0.92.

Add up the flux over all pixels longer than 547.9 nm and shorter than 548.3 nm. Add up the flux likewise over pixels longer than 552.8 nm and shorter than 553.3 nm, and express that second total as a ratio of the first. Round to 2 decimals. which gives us 1.03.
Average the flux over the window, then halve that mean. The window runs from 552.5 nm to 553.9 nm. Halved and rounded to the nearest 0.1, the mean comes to 11.5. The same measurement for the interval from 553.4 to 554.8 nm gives 11.5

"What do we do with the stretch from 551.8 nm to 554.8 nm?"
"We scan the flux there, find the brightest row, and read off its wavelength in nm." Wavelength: 553.95 nm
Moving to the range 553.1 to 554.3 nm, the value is 553.95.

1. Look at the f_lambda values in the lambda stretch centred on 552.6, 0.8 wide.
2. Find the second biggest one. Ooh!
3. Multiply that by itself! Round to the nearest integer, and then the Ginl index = 512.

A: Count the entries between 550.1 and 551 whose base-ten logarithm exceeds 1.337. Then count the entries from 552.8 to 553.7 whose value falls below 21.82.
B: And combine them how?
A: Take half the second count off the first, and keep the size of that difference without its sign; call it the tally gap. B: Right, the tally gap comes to 1.0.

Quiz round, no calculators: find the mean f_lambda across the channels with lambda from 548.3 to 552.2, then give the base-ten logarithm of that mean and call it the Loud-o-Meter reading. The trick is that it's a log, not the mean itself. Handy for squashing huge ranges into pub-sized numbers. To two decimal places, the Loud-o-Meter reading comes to 1.33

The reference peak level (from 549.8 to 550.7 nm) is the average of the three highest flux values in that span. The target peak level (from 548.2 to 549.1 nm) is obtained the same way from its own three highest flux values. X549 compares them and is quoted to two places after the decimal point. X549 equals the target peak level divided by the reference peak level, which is 1.00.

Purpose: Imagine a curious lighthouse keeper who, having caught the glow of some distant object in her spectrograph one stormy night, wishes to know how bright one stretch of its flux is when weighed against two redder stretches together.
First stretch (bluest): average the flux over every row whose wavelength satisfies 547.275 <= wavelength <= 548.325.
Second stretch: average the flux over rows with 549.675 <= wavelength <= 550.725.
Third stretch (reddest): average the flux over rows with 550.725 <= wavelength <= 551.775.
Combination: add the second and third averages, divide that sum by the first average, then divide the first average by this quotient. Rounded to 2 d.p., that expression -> 11.68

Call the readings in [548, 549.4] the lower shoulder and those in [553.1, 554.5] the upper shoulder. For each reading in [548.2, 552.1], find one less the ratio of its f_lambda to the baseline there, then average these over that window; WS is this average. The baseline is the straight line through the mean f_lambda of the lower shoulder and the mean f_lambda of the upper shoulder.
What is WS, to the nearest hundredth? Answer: 0.04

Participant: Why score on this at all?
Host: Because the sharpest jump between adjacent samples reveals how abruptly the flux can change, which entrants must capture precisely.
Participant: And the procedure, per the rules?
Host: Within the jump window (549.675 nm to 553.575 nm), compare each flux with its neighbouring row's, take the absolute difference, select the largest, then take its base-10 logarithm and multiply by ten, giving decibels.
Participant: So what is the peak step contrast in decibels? -3.7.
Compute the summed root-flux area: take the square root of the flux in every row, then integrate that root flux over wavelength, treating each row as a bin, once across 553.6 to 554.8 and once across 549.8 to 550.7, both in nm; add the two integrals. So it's 9.9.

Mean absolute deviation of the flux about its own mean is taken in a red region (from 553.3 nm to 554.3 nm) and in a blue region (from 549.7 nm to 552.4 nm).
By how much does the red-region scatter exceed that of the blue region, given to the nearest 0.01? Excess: -0.43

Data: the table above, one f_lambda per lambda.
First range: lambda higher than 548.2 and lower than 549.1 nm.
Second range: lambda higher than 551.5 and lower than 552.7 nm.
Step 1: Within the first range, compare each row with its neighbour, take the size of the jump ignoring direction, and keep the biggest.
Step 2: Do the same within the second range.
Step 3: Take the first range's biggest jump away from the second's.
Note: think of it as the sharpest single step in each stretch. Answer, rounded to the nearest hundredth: 0.13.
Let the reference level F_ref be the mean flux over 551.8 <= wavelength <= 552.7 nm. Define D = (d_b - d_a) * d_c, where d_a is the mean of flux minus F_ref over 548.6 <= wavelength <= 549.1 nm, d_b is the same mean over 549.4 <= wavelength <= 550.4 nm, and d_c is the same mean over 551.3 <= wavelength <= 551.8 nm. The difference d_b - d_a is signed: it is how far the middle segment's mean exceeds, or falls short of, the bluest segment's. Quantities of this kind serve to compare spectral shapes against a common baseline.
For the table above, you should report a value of 0.00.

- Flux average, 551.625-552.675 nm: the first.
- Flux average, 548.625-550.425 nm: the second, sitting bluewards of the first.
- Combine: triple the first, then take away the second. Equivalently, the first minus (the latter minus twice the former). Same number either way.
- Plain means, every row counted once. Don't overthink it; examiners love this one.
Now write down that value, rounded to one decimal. 44.3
